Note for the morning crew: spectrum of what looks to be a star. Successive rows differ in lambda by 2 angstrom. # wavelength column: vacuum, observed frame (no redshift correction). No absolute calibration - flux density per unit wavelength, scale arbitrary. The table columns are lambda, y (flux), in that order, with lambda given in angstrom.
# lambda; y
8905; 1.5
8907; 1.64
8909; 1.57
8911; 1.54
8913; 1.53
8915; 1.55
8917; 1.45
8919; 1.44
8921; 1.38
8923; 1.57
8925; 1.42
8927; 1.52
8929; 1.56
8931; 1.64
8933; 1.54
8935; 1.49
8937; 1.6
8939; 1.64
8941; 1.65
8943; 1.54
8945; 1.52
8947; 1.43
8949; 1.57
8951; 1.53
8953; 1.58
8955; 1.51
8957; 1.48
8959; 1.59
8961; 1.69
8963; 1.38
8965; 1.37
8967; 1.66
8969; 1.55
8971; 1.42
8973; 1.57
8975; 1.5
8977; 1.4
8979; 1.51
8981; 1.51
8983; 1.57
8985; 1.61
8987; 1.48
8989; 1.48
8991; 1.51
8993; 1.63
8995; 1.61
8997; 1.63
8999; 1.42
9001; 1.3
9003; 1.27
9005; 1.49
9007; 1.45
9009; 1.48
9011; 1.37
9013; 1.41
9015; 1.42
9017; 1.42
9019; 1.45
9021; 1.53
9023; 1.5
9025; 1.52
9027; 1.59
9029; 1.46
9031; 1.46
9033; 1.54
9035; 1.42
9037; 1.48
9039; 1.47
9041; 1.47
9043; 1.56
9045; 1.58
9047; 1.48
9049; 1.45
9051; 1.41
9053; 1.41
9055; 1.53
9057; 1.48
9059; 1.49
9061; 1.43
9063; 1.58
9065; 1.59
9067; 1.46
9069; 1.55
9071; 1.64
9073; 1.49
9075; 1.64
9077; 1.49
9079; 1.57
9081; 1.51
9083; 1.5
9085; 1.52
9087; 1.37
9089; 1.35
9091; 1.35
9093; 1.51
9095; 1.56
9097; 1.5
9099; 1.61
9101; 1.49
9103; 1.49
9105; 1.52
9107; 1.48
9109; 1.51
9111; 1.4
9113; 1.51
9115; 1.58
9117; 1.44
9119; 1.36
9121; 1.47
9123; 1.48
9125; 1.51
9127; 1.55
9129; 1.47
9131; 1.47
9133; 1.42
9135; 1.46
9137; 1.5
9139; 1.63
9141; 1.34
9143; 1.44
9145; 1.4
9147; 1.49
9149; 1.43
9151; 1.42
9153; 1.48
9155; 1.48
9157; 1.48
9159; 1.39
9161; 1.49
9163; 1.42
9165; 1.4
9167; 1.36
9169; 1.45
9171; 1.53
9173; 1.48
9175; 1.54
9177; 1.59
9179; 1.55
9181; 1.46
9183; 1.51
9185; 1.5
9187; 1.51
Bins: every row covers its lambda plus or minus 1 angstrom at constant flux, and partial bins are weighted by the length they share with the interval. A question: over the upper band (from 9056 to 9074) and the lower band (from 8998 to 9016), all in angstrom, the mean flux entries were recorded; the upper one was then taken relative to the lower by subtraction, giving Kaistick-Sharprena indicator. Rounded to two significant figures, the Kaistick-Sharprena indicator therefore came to 0.12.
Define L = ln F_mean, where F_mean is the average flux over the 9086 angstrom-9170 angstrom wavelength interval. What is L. 0.38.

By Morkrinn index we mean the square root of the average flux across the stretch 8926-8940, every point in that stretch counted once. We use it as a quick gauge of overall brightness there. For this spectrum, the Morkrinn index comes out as 1.25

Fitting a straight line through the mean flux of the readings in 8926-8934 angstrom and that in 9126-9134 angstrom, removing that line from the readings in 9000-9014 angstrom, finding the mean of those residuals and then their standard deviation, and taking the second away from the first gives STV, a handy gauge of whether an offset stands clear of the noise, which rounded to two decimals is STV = -0.22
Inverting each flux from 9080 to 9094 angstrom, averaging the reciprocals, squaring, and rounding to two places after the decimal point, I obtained 0.48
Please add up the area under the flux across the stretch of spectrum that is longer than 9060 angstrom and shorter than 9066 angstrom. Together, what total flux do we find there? 9.2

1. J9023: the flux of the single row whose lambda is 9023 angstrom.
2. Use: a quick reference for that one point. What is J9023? 1.5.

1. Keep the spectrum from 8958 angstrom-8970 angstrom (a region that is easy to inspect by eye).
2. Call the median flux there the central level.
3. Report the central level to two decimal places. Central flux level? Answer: 1.57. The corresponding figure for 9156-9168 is 1.41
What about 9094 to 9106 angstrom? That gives 1.51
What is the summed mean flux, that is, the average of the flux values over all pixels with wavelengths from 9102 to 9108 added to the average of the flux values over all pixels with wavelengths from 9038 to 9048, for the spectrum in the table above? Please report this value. 3.01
